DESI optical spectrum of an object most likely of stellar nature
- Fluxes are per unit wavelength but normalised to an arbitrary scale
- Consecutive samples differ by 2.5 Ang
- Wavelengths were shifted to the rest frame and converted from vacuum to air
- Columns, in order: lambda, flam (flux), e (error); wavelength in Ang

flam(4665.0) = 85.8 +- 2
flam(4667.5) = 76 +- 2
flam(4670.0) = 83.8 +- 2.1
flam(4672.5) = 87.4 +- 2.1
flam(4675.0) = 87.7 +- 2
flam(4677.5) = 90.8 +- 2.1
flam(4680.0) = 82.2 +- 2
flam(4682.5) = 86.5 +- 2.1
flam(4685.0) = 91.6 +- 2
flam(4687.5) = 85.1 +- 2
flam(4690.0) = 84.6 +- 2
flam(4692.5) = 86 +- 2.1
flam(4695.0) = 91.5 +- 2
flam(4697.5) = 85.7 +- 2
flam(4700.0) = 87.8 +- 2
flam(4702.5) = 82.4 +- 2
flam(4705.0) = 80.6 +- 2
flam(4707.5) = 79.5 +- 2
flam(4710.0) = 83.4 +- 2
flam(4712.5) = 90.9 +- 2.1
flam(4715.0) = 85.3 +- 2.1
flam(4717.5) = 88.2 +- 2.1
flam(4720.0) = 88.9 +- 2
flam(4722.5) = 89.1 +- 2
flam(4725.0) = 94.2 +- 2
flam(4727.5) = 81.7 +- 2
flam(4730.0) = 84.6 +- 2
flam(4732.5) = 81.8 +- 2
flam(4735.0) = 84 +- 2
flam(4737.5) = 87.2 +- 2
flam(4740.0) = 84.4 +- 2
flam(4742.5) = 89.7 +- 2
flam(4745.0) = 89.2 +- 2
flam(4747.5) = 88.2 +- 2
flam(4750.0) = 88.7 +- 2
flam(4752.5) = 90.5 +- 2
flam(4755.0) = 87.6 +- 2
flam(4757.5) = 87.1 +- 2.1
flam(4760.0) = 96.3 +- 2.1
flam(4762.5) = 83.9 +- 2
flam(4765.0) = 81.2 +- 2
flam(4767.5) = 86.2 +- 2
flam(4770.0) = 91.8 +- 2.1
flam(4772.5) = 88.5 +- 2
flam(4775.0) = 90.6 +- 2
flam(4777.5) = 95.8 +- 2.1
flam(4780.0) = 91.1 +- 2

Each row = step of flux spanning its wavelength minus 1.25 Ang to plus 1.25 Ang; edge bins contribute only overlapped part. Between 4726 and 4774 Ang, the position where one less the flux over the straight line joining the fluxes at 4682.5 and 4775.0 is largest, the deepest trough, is 4765.0 Ang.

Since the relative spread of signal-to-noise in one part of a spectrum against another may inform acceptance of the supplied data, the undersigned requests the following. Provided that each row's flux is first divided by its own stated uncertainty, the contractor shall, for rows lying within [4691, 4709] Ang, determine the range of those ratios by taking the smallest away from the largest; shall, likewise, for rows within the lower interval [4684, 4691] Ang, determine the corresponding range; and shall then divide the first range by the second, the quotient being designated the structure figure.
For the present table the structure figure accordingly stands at 1.7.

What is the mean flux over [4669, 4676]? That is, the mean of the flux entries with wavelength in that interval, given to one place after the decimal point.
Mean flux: 86.3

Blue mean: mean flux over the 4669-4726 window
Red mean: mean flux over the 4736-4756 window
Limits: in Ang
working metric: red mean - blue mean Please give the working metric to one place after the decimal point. 1.5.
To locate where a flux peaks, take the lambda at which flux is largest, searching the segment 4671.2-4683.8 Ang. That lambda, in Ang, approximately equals 4677.5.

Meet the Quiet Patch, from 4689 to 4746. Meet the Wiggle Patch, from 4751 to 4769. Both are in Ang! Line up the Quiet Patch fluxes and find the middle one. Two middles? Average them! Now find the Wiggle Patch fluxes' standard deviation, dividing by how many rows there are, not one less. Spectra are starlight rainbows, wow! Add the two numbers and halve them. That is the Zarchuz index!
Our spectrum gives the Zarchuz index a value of 45.1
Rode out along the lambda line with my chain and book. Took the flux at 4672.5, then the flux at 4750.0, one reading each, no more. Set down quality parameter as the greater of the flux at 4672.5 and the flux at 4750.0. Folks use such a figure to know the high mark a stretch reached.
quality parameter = 88.7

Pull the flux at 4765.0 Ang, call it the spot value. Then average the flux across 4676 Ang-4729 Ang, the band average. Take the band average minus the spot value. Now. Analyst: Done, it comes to 5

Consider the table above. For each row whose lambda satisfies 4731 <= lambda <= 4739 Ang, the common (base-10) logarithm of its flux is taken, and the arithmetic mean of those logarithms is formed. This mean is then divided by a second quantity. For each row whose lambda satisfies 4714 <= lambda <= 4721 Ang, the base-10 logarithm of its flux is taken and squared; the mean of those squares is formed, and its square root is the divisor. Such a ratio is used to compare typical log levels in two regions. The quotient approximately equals 0.99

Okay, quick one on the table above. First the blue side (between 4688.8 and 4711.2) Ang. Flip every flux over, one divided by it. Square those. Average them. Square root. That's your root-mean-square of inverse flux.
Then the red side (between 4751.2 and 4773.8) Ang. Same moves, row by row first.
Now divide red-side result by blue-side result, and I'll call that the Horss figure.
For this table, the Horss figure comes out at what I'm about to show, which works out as 0.961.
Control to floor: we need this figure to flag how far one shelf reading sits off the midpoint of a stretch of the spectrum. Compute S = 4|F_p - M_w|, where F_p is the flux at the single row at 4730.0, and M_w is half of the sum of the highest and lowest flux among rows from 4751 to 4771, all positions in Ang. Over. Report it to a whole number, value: 17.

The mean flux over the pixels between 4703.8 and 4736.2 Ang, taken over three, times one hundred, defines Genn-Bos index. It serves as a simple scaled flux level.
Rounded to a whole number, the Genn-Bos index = 2852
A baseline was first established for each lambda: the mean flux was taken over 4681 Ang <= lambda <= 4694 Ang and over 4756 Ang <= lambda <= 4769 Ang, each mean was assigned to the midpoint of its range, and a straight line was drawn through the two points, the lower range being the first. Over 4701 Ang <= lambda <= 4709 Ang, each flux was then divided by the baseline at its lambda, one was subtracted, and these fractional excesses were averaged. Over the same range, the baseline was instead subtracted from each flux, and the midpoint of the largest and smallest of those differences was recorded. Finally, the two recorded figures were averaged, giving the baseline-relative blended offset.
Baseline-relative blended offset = -3.0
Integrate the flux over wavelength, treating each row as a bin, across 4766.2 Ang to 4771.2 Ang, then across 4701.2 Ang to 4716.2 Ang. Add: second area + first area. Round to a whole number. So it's 1700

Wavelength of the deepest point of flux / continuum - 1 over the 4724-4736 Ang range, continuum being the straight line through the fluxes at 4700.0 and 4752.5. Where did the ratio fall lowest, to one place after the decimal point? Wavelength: 4732.5 Ang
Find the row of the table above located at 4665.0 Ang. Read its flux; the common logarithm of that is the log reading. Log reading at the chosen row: 1.93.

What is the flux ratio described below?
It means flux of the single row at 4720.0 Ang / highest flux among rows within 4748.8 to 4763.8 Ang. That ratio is 0.92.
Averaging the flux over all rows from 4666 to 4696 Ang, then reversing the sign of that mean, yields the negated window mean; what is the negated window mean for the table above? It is -86.1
